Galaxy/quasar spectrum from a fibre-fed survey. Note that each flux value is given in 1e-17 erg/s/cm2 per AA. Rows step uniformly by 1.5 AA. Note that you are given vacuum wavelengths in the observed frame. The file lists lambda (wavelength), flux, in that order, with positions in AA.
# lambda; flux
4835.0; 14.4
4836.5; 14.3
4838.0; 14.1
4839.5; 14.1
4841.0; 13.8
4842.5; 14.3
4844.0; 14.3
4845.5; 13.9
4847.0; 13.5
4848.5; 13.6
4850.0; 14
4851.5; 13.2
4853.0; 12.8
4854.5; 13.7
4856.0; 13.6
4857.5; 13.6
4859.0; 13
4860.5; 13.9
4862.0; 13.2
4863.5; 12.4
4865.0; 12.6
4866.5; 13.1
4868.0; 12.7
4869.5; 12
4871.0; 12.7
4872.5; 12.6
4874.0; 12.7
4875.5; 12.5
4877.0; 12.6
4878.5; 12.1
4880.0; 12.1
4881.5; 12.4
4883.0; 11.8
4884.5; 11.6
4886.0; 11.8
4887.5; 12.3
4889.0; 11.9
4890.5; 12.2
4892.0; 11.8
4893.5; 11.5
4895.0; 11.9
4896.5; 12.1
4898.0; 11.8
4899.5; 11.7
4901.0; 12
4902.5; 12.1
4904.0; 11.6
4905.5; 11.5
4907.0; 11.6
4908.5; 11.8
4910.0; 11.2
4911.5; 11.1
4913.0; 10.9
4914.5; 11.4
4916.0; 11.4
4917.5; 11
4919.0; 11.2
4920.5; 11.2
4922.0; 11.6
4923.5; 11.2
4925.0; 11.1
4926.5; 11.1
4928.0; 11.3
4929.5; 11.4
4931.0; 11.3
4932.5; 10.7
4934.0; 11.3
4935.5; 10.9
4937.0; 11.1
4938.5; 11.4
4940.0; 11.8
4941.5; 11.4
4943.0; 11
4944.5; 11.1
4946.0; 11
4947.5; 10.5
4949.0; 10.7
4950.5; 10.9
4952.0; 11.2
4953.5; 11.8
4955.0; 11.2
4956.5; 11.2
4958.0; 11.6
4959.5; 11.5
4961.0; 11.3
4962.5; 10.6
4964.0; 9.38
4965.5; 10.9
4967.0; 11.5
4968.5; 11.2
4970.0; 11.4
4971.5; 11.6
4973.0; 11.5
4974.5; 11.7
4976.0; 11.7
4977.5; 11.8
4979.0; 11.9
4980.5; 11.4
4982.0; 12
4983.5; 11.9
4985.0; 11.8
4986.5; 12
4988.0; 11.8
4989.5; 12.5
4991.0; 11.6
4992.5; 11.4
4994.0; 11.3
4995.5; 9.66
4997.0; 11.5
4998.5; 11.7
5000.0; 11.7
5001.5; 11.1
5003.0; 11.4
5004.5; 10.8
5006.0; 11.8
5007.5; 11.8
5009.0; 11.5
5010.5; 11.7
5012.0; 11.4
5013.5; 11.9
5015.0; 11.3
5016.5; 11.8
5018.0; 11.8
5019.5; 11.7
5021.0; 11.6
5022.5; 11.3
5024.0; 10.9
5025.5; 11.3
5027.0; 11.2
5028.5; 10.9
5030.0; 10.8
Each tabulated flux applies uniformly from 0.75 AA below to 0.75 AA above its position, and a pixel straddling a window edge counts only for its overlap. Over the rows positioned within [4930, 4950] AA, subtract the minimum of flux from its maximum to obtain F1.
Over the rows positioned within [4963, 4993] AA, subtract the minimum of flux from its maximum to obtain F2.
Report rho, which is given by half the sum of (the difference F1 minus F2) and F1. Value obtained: -0.26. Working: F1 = 1.30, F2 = 3.12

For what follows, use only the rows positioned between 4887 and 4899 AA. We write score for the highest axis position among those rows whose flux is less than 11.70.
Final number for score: 4893.5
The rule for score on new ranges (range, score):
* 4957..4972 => 4971.5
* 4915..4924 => 4923.5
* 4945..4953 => 4952.0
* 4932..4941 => 4938.5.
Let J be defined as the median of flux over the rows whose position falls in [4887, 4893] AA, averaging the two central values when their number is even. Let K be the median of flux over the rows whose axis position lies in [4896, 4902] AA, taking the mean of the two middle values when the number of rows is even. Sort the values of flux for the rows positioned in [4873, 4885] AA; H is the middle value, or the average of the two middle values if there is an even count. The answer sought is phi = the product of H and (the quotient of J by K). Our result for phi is 12.4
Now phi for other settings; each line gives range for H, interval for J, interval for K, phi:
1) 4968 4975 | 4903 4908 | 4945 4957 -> 12.0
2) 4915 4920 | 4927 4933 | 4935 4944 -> 11.2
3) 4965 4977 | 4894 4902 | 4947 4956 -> 12.4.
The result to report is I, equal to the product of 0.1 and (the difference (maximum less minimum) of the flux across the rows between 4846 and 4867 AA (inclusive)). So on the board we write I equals 0.16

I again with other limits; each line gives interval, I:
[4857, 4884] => 0.21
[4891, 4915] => 0.12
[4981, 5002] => 0.28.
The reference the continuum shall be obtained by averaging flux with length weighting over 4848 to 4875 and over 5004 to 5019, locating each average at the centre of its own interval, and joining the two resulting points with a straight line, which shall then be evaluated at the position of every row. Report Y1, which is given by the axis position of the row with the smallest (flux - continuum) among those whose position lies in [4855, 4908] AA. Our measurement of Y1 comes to 4893.5 AA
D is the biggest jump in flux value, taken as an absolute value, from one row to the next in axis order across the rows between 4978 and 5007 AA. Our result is 1.8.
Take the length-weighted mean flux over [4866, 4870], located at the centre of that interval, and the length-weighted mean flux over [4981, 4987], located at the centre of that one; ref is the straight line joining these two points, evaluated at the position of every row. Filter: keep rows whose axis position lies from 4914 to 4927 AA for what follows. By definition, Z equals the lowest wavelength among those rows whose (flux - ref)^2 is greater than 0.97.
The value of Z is 4917.5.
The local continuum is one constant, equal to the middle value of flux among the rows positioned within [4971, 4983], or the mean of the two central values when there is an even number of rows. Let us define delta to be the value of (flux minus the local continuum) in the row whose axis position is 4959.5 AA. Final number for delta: -0.2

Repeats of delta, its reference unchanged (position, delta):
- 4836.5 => 2.6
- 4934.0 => -0.4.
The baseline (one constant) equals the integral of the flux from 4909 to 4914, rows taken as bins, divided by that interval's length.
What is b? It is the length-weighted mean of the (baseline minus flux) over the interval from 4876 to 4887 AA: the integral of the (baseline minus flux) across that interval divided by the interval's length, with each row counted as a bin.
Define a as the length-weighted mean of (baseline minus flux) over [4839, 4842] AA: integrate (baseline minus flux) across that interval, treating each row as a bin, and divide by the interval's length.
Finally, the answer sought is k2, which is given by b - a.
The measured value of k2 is 1.9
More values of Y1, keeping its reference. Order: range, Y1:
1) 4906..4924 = 4913.0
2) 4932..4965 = 4964.0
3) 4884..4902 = 4893.5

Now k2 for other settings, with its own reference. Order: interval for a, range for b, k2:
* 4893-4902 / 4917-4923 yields 0.6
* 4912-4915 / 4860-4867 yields -1.9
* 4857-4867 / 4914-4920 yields 1.9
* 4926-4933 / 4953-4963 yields -0.1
